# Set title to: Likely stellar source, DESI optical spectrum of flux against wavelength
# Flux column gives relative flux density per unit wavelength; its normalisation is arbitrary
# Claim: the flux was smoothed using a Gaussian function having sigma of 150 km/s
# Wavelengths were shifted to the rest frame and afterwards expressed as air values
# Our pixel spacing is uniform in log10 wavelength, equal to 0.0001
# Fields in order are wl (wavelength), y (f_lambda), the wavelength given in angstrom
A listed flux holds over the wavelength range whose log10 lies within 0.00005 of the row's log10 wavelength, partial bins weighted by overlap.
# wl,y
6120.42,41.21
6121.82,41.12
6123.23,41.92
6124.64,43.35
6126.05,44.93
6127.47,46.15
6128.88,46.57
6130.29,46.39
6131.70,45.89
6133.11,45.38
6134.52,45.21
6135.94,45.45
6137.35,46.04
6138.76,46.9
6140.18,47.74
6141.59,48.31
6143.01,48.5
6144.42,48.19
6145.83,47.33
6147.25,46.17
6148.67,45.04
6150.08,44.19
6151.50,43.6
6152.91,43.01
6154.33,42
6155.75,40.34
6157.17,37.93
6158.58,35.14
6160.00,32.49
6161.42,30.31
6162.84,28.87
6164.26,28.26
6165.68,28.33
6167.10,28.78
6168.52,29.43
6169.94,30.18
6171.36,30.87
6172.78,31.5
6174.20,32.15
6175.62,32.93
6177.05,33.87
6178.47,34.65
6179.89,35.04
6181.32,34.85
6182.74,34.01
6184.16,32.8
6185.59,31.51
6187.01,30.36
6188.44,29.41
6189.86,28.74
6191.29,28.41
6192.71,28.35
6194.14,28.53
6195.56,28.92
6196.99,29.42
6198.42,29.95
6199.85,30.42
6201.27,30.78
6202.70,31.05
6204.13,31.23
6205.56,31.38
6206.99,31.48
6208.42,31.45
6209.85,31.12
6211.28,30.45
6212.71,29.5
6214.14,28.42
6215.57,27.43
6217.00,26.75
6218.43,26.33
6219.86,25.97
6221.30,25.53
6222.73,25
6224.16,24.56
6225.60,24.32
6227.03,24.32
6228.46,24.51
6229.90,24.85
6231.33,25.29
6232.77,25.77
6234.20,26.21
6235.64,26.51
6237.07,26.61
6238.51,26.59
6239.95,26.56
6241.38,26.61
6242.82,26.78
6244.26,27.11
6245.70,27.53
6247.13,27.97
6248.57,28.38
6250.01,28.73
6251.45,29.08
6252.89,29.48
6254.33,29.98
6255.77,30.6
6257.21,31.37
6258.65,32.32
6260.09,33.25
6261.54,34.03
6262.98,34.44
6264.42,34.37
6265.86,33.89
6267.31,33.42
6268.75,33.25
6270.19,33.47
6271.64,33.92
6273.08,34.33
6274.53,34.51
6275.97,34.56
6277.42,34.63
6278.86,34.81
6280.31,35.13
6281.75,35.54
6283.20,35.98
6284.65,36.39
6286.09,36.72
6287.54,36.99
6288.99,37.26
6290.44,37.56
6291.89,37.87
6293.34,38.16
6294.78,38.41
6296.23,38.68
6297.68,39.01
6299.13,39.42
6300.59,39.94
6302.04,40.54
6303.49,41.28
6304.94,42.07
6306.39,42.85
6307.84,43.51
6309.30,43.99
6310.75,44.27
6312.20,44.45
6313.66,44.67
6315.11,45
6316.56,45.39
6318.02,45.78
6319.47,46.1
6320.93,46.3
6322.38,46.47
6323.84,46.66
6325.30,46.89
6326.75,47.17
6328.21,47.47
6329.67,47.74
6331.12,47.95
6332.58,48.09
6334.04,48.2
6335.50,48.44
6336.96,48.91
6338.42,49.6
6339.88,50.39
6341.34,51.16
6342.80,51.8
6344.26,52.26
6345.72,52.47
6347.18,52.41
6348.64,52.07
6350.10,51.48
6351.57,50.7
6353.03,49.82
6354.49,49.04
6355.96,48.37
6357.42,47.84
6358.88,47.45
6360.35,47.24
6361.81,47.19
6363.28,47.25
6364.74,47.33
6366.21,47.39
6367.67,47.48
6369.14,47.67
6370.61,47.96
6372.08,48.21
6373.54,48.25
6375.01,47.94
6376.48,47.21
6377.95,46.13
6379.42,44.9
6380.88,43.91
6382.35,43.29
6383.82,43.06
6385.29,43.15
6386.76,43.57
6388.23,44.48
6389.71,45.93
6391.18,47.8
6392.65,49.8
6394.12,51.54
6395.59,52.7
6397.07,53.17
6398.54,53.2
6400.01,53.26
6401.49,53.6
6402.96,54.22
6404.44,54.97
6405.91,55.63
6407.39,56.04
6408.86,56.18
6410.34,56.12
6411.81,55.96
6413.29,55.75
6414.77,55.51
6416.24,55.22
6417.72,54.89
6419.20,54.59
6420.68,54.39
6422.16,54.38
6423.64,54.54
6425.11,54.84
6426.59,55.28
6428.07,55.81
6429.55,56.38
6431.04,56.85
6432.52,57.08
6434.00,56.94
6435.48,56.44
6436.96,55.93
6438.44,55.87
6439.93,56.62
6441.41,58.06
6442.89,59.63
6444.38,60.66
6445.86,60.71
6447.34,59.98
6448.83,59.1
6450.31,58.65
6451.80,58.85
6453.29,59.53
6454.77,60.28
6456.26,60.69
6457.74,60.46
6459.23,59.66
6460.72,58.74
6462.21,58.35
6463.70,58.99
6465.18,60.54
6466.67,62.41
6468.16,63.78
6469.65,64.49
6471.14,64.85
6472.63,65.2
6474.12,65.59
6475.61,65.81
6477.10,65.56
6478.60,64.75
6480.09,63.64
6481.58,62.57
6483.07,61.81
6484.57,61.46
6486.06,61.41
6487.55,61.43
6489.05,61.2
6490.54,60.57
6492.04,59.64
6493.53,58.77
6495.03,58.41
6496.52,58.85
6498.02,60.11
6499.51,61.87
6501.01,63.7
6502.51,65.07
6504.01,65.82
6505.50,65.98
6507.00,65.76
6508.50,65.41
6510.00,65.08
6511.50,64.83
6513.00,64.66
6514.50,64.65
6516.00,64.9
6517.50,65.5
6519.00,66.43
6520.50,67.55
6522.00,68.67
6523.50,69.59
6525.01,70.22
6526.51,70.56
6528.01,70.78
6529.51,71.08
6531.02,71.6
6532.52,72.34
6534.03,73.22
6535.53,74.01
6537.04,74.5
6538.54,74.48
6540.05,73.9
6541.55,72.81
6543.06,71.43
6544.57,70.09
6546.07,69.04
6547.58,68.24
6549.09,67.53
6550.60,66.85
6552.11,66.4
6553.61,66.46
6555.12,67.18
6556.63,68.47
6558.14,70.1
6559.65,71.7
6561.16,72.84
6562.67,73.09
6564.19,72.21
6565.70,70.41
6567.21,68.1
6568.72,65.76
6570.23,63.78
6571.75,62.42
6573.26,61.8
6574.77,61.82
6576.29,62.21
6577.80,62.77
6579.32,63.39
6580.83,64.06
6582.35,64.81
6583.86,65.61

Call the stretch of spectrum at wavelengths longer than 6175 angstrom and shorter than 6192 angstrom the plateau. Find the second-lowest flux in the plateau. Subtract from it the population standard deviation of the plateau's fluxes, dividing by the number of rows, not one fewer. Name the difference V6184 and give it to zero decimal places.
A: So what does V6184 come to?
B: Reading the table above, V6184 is 26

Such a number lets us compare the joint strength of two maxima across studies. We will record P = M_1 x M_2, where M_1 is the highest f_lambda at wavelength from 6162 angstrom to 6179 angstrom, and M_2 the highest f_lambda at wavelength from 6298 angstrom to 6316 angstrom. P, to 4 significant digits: 1559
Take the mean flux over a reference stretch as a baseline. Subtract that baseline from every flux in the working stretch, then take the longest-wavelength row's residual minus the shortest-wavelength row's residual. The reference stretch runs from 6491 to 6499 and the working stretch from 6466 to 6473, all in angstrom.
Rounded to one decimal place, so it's 2.8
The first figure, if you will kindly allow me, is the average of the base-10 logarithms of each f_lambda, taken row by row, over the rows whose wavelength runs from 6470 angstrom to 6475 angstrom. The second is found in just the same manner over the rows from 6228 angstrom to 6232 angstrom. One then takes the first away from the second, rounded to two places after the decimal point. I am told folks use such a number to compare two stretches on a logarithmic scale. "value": -0.42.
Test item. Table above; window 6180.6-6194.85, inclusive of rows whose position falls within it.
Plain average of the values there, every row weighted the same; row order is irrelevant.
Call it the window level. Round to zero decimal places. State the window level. 31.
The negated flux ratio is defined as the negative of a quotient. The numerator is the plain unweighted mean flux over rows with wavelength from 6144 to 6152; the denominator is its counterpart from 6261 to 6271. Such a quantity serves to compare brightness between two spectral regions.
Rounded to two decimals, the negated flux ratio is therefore -1.35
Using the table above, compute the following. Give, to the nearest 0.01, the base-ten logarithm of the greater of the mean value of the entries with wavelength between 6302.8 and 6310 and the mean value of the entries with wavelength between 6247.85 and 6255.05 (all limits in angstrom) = 1.63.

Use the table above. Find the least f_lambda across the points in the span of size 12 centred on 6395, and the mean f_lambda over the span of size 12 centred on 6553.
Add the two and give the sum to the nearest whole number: 114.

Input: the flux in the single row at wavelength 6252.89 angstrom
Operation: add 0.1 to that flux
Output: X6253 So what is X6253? 30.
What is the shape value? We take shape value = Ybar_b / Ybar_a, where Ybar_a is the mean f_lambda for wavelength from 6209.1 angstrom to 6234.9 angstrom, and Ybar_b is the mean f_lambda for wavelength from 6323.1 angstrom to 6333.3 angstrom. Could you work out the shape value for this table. 1.79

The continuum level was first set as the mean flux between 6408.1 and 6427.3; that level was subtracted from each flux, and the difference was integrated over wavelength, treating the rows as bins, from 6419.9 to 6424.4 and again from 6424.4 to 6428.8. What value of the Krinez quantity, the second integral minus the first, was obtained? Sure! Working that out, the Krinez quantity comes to 4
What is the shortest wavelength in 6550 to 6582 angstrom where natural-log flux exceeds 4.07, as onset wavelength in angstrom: 6550.60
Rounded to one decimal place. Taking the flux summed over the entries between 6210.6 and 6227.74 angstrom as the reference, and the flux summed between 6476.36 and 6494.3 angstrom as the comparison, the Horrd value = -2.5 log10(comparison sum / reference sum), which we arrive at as -0.9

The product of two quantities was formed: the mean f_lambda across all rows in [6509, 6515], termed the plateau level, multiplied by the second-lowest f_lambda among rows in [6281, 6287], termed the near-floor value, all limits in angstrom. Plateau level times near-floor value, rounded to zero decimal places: 2332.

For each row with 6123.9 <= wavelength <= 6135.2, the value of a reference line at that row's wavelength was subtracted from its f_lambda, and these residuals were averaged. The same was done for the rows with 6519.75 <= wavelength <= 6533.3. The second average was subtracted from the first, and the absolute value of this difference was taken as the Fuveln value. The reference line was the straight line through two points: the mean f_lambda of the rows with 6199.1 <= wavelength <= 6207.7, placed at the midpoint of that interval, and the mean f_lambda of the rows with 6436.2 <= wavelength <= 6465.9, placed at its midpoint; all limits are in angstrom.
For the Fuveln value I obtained 20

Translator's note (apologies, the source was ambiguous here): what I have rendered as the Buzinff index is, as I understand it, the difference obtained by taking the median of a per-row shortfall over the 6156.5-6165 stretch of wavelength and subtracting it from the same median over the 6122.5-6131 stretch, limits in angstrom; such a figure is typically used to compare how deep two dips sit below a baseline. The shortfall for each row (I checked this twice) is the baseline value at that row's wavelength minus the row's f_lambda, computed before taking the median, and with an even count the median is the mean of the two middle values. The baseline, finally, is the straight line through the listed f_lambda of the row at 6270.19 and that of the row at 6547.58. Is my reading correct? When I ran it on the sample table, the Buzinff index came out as -18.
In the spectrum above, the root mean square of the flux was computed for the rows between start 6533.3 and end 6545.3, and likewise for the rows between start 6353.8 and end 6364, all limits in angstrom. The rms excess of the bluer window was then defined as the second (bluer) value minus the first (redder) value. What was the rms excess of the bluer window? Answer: -25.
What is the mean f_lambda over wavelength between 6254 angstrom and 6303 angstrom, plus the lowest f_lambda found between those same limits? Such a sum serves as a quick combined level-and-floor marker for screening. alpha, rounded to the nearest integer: 65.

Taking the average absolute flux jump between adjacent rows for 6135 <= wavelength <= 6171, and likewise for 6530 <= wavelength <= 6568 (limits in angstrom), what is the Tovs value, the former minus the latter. 0.11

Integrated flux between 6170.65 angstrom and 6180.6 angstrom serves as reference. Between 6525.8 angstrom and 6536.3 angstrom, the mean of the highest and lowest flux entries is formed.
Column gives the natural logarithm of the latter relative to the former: -1.51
